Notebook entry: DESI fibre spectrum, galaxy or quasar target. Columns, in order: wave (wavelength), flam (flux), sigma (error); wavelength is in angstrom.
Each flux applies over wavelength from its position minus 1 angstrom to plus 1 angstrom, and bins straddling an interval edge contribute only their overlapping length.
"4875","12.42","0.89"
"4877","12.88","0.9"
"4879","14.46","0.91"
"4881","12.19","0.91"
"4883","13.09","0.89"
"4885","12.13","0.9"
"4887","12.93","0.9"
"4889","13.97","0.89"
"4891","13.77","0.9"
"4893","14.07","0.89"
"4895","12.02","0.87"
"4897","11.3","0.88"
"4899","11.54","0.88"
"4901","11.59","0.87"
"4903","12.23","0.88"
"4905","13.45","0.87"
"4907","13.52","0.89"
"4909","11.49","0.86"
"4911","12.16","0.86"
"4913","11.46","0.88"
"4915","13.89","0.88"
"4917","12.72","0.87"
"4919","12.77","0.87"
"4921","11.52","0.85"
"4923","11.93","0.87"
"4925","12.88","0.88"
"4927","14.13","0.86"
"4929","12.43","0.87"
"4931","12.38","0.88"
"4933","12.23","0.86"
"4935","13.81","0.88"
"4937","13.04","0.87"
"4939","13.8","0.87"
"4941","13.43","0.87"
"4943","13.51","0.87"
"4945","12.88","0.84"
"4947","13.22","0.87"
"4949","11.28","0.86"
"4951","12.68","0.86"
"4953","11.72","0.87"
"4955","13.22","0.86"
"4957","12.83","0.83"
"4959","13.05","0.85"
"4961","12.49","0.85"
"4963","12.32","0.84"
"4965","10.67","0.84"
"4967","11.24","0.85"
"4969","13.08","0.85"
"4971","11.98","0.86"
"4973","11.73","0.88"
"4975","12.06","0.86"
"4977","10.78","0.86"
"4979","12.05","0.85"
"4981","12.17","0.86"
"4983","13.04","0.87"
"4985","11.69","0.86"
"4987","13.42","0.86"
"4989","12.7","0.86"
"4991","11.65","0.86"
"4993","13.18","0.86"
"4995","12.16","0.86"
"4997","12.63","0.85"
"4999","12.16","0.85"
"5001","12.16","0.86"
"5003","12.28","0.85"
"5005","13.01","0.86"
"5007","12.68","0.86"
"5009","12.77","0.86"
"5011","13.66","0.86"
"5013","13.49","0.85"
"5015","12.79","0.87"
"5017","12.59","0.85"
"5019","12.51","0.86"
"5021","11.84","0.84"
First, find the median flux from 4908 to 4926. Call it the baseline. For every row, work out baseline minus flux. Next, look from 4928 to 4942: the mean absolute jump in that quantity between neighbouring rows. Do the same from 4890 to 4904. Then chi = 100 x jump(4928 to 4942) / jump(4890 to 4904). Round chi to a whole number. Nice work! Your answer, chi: 92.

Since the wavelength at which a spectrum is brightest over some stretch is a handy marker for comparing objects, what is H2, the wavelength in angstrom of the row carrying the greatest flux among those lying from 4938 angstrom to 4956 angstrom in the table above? 4939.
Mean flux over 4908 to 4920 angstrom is 12.4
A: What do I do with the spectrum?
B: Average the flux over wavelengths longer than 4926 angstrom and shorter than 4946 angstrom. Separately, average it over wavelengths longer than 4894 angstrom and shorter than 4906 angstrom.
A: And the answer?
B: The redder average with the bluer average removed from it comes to 1.1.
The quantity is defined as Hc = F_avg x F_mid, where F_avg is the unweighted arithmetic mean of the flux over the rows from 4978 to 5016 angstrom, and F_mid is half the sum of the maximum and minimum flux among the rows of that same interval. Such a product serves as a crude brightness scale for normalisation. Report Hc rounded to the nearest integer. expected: 160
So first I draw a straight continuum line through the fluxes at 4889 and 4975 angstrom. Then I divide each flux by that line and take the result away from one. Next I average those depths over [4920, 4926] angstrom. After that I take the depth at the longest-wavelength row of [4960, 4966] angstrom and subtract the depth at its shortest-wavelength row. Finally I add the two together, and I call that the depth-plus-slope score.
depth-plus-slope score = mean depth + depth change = 0.22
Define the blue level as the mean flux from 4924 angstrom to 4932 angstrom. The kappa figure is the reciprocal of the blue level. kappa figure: 0.077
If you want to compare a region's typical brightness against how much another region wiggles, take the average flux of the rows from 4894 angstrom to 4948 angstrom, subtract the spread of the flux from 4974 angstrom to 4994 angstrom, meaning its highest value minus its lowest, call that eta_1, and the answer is 10.0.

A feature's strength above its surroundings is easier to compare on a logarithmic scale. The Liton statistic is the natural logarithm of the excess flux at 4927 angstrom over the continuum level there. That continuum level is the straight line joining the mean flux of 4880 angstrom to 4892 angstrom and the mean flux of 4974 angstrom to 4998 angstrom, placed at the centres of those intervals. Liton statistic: 0.3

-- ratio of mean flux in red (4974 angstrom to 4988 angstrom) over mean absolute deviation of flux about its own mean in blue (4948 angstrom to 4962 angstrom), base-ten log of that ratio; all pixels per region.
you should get 1.34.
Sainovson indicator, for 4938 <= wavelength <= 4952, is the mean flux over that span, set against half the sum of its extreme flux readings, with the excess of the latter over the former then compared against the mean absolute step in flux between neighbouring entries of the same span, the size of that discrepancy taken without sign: 1.22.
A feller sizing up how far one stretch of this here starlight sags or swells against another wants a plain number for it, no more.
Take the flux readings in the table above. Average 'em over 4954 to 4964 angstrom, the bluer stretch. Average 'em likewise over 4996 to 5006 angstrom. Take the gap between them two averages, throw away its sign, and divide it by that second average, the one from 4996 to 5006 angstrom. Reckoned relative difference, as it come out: 0.03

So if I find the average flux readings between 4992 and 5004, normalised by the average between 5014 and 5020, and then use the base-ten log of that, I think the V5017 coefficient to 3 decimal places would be -0.007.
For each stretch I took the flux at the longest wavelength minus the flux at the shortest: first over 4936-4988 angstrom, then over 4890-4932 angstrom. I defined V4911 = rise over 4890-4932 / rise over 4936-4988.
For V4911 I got -4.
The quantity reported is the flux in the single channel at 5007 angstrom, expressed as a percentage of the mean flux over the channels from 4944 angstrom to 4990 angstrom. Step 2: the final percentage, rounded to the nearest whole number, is 103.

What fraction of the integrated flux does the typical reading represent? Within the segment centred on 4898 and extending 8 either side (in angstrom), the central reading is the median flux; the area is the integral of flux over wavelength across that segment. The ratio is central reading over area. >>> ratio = 0.0606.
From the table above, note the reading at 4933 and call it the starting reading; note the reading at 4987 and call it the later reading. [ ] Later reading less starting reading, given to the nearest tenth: 1.2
